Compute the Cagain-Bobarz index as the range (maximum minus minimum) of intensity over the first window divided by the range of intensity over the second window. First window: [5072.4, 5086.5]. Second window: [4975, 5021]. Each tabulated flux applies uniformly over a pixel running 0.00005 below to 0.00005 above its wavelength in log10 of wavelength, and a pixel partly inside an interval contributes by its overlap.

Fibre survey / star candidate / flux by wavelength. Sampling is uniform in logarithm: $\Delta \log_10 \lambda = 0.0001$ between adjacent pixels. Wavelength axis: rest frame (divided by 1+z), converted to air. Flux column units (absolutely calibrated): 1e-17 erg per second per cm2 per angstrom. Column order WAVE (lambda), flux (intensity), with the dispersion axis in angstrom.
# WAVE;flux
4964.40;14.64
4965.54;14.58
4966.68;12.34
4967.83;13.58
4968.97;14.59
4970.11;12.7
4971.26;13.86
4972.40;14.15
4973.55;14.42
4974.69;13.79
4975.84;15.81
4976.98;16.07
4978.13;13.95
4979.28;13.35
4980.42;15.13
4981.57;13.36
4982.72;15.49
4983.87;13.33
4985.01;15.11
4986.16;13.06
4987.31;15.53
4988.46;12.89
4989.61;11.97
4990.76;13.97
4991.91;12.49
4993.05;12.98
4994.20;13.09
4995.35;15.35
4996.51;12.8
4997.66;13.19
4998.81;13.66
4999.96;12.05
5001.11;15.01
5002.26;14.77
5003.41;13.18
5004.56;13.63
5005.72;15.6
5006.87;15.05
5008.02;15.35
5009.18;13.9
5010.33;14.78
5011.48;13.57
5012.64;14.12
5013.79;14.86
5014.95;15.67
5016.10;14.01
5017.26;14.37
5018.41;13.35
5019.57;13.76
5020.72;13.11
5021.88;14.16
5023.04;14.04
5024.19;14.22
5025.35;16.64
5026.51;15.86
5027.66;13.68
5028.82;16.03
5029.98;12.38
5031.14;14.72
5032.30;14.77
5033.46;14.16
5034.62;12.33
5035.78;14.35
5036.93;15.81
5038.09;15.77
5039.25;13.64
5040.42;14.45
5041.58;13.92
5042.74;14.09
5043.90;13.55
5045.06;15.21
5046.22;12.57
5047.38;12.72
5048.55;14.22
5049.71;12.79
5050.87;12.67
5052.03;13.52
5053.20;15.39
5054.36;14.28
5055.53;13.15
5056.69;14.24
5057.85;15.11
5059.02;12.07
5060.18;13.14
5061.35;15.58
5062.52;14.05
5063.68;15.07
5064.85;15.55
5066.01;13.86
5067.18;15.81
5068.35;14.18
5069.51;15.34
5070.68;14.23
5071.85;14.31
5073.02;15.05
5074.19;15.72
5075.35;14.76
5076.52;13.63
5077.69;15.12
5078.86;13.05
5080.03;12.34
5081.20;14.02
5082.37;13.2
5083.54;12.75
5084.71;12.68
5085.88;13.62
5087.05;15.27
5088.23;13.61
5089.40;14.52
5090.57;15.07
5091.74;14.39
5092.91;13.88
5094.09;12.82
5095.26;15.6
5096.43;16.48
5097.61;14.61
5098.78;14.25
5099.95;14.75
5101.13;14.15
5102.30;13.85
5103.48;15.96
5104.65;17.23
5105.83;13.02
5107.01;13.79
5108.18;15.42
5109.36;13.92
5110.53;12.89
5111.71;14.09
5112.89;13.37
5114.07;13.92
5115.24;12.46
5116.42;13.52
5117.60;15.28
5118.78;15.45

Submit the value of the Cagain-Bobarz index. 0.82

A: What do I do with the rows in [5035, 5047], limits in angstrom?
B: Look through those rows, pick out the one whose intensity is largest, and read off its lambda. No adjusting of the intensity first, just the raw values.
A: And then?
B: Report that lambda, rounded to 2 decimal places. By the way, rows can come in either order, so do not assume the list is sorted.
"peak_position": 5036.93 angstrom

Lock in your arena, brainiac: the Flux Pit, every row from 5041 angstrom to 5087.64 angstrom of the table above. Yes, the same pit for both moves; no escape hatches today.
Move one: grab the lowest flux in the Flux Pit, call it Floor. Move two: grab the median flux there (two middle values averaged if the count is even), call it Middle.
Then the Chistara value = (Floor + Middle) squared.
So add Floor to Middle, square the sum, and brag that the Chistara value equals 683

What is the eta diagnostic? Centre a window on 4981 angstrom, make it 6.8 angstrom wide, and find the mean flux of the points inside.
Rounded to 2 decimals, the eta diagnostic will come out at 14.10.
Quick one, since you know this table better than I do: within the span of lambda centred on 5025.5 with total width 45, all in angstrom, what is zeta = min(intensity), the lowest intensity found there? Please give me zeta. 12.33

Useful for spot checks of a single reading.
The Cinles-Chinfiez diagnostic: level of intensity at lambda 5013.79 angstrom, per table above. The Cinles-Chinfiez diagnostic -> 14.86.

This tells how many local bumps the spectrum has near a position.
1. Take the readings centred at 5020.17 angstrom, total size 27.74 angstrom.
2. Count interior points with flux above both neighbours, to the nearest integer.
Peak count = 9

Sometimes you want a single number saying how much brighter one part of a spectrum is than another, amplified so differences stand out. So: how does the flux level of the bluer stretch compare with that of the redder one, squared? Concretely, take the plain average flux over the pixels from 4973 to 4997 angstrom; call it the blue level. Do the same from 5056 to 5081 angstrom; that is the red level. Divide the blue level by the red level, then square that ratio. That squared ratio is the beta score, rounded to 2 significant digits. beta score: 0.95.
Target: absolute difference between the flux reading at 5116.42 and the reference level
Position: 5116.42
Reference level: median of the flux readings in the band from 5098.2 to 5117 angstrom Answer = 0.40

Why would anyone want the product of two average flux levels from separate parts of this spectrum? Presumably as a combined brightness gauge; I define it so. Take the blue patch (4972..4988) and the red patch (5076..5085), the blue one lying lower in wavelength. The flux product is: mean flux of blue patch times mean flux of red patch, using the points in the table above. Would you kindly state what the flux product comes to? 193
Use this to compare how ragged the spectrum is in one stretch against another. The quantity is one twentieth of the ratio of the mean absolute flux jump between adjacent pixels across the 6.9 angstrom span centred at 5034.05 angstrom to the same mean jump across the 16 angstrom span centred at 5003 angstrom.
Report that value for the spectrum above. 0.050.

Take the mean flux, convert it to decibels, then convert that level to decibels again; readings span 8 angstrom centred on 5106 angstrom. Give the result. 10.7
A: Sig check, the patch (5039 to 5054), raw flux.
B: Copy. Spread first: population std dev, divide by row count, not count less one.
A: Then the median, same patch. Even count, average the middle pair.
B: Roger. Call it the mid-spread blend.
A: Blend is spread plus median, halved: 7.27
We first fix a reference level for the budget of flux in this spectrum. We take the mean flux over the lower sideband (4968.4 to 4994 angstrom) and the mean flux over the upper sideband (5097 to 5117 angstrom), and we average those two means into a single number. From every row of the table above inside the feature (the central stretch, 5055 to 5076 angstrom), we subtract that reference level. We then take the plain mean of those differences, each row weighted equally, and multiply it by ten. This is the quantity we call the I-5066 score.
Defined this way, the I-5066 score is 4.2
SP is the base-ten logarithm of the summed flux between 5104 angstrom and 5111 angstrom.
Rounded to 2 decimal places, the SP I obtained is 1.94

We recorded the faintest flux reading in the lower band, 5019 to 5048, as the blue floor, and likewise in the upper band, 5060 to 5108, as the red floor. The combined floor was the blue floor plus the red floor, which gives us 24.7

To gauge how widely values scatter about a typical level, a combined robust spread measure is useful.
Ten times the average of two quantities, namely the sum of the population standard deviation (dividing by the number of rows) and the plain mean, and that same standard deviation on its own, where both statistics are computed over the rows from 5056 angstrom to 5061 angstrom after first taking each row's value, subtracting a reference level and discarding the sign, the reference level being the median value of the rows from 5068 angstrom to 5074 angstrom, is 13.2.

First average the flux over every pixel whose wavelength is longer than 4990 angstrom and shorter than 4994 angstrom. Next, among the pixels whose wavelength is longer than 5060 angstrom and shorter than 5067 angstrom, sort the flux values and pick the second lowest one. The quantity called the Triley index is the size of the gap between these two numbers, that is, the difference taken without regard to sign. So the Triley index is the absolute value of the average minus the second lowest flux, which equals 0.7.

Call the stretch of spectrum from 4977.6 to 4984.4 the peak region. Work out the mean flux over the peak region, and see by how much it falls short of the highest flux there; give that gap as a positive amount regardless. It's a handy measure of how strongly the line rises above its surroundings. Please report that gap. 1.39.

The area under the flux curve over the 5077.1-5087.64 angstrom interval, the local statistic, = 143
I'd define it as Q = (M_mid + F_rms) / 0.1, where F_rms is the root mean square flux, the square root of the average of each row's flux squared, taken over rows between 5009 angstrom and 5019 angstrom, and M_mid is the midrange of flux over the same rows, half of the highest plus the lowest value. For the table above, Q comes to 288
